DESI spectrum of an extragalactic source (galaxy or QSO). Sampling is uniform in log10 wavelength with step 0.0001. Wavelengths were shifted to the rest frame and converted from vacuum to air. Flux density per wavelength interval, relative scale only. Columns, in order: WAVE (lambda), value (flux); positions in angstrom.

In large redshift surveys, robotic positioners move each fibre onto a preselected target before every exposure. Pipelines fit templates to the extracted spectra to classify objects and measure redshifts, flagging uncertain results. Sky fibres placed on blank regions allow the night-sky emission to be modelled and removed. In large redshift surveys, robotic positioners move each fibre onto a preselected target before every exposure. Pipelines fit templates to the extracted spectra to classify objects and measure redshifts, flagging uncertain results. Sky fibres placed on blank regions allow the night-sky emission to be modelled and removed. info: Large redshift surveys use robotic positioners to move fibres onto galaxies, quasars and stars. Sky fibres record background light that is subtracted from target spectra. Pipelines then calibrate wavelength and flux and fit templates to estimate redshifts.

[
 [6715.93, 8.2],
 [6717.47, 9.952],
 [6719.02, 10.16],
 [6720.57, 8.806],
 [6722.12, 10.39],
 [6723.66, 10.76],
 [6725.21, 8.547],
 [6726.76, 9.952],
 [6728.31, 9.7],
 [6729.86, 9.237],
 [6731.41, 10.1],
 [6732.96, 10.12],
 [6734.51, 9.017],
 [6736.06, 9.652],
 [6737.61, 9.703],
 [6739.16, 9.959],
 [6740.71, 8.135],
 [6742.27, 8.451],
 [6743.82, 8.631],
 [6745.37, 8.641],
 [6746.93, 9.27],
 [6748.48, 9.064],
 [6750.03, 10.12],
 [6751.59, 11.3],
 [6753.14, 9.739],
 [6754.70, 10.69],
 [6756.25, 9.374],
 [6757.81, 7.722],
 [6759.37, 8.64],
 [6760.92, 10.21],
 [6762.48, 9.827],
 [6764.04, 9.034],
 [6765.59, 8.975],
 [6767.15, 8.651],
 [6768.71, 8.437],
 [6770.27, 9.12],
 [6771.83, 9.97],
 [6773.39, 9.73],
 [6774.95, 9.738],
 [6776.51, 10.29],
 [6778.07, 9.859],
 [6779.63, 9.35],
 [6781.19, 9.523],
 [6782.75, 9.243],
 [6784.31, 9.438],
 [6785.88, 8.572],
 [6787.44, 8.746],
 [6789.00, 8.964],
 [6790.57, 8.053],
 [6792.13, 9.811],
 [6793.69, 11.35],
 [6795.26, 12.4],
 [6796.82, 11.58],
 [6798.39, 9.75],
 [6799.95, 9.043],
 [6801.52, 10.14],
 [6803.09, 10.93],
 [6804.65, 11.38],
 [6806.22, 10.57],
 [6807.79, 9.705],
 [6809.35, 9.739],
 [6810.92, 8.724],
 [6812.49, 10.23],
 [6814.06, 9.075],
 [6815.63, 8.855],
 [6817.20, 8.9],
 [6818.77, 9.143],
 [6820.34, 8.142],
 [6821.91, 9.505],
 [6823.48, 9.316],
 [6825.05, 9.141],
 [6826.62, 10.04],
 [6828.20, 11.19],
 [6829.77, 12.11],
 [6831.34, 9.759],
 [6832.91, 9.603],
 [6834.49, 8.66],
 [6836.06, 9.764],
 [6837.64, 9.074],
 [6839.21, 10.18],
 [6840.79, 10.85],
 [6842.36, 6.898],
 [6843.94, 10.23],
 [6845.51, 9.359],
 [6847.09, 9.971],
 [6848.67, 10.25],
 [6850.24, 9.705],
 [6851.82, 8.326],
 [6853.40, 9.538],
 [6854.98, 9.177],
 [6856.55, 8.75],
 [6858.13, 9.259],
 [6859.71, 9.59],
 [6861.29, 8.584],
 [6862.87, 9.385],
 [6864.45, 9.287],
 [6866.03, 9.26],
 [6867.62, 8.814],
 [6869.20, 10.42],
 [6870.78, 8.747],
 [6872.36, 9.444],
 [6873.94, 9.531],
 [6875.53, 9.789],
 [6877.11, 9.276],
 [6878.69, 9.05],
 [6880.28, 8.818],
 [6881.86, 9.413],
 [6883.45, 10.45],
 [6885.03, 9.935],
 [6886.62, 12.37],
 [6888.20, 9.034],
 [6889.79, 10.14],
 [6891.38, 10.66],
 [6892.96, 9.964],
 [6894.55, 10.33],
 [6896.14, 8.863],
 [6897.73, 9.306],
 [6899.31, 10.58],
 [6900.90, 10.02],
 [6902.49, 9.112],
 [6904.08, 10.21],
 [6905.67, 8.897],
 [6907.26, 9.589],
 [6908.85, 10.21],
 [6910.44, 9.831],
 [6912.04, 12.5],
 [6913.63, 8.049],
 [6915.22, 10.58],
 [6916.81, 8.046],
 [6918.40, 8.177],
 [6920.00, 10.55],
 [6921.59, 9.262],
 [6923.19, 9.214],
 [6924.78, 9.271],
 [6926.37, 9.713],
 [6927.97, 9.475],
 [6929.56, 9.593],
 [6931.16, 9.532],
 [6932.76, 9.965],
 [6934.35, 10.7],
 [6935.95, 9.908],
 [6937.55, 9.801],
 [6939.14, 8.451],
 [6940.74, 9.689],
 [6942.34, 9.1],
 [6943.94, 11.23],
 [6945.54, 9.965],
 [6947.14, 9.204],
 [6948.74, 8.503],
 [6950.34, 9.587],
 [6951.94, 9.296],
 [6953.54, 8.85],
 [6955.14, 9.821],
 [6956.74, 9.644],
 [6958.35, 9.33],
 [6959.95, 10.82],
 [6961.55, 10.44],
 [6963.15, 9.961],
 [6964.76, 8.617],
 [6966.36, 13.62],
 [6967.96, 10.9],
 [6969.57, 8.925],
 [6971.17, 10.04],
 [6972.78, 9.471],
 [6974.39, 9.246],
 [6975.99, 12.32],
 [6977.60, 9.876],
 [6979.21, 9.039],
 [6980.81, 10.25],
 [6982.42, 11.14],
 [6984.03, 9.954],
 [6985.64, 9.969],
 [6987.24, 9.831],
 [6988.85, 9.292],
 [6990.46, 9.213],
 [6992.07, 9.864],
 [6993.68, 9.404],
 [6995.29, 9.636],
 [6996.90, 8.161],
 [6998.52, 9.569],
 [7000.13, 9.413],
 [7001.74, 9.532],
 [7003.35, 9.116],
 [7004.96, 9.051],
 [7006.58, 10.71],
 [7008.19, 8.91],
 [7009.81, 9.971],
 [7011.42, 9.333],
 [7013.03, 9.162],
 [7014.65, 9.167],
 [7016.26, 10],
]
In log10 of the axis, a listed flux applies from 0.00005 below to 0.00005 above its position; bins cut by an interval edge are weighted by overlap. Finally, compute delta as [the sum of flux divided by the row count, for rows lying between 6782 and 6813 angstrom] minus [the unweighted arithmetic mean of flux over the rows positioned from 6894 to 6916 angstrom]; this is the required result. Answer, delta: 0.06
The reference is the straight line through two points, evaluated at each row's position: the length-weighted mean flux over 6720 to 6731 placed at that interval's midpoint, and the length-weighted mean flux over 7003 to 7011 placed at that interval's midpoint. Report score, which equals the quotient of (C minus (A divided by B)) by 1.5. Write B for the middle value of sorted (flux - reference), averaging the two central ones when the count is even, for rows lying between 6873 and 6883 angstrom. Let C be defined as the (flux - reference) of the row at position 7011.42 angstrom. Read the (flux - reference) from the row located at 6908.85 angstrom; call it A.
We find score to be 1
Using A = 0.6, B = -0.3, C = -0.2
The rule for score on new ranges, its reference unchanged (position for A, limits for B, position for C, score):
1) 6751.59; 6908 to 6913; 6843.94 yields -1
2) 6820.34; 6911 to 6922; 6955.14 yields -3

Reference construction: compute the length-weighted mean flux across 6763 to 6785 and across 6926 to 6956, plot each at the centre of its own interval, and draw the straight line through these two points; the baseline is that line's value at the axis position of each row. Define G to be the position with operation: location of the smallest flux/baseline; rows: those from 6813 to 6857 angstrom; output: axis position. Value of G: 6842.36 angstrom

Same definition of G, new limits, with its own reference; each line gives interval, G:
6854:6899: 6861.29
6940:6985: 6948.74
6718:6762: 6757.81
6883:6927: 6916.81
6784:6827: 6790.57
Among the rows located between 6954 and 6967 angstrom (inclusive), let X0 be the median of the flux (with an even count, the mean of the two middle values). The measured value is 9.9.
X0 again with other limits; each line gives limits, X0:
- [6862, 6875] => 9.3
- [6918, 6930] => 9.4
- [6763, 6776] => 9.1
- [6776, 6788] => 9.4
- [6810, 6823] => 9.0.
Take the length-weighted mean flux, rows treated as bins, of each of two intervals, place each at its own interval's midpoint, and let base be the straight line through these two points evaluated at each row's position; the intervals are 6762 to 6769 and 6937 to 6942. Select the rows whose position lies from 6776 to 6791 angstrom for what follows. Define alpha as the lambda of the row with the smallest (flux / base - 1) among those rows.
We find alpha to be 6790.57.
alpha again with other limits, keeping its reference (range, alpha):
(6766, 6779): 6768.71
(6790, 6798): 6790.57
